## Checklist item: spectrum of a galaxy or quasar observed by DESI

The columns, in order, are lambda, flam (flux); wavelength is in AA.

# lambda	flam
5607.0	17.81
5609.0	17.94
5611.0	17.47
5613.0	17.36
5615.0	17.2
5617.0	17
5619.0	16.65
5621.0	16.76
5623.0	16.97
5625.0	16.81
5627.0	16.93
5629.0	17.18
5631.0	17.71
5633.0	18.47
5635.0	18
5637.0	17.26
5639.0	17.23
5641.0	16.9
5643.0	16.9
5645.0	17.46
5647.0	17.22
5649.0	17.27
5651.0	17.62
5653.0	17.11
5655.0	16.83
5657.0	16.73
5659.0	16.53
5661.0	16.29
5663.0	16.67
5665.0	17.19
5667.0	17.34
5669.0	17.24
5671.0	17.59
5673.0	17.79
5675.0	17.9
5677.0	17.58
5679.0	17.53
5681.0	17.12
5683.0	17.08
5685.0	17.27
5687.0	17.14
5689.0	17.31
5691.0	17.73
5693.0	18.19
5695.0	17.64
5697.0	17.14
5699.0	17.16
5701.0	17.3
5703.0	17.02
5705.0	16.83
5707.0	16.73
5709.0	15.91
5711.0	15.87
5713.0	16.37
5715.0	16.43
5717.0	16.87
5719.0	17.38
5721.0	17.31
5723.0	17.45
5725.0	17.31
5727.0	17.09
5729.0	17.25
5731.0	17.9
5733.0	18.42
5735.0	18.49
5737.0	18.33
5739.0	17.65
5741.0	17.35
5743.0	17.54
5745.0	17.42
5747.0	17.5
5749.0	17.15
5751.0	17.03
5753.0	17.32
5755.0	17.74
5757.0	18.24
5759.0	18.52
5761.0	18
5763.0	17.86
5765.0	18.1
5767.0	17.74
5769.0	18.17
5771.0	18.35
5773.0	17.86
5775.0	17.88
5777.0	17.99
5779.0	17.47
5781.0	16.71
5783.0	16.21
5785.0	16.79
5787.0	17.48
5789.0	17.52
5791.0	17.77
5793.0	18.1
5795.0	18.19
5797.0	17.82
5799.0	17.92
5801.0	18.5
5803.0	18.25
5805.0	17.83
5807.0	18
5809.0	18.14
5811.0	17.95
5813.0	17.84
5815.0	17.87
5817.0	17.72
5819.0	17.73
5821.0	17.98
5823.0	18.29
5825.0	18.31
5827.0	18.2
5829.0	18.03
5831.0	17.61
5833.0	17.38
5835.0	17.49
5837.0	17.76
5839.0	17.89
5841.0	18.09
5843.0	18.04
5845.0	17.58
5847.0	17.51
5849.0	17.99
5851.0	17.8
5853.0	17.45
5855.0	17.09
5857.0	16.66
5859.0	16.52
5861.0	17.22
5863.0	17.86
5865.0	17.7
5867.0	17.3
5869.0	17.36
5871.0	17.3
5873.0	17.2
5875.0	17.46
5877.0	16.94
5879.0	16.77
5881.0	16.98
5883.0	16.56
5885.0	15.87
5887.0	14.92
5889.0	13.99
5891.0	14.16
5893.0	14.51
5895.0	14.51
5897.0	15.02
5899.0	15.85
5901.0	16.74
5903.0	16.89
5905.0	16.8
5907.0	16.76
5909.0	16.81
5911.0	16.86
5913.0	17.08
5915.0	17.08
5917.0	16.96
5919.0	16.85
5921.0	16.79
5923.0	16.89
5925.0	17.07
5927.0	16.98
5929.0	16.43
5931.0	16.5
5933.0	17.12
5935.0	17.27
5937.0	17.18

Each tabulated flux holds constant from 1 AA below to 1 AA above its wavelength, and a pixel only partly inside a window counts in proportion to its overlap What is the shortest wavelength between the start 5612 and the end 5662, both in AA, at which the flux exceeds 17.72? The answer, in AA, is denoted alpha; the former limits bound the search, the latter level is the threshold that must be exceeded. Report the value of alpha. 5633.0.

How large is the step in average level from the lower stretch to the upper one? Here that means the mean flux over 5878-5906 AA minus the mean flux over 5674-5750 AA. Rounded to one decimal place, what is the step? -1.6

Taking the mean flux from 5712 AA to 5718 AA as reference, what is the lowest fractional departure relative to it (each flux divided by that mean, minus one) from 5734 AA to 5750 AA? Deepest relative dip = 0.036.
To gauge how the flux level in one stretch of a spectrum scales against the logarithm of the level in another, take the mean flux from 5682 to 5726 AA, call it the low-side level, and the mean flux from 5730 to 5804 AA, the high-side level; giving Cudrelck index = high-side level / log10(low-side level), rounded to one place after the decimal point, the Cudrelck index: 14.4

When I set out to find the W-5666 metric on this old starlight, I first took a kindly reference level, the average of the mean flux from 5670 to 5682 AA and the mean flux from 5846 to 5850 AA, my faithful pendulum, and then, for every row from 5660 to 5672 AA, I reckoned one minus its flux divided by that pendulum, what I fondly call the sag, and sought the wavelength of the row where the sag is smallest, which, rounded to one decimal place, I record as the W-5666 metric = 5671.0 AA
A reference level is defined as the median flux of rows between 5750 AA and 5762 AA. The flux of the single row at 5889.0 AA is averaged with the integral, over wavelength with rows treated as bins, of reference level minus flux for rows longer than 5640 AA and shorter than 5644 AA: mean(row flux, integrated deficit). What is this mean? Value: 8.9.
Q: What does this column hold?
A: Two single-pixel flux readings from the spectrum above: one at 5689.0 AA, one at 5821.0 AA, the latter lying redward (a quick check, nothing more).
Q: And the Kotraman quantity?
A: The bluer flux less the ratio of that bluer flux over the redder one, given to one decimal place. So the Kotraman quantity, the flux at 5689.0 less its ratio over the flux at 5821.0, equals 16.3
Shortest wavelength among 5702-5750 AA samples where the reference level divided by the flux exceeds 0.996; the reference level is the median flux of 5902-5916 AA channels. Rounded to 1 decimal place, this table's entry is 5705.0 AA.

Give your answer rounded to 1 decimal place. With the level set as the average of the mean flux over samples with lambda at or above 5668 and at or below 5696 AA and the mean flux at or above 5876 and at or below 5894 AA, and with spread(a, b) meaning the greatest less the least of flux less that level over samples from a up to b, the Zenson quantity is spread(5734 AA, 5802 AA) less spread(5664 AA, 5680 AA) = 1.6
